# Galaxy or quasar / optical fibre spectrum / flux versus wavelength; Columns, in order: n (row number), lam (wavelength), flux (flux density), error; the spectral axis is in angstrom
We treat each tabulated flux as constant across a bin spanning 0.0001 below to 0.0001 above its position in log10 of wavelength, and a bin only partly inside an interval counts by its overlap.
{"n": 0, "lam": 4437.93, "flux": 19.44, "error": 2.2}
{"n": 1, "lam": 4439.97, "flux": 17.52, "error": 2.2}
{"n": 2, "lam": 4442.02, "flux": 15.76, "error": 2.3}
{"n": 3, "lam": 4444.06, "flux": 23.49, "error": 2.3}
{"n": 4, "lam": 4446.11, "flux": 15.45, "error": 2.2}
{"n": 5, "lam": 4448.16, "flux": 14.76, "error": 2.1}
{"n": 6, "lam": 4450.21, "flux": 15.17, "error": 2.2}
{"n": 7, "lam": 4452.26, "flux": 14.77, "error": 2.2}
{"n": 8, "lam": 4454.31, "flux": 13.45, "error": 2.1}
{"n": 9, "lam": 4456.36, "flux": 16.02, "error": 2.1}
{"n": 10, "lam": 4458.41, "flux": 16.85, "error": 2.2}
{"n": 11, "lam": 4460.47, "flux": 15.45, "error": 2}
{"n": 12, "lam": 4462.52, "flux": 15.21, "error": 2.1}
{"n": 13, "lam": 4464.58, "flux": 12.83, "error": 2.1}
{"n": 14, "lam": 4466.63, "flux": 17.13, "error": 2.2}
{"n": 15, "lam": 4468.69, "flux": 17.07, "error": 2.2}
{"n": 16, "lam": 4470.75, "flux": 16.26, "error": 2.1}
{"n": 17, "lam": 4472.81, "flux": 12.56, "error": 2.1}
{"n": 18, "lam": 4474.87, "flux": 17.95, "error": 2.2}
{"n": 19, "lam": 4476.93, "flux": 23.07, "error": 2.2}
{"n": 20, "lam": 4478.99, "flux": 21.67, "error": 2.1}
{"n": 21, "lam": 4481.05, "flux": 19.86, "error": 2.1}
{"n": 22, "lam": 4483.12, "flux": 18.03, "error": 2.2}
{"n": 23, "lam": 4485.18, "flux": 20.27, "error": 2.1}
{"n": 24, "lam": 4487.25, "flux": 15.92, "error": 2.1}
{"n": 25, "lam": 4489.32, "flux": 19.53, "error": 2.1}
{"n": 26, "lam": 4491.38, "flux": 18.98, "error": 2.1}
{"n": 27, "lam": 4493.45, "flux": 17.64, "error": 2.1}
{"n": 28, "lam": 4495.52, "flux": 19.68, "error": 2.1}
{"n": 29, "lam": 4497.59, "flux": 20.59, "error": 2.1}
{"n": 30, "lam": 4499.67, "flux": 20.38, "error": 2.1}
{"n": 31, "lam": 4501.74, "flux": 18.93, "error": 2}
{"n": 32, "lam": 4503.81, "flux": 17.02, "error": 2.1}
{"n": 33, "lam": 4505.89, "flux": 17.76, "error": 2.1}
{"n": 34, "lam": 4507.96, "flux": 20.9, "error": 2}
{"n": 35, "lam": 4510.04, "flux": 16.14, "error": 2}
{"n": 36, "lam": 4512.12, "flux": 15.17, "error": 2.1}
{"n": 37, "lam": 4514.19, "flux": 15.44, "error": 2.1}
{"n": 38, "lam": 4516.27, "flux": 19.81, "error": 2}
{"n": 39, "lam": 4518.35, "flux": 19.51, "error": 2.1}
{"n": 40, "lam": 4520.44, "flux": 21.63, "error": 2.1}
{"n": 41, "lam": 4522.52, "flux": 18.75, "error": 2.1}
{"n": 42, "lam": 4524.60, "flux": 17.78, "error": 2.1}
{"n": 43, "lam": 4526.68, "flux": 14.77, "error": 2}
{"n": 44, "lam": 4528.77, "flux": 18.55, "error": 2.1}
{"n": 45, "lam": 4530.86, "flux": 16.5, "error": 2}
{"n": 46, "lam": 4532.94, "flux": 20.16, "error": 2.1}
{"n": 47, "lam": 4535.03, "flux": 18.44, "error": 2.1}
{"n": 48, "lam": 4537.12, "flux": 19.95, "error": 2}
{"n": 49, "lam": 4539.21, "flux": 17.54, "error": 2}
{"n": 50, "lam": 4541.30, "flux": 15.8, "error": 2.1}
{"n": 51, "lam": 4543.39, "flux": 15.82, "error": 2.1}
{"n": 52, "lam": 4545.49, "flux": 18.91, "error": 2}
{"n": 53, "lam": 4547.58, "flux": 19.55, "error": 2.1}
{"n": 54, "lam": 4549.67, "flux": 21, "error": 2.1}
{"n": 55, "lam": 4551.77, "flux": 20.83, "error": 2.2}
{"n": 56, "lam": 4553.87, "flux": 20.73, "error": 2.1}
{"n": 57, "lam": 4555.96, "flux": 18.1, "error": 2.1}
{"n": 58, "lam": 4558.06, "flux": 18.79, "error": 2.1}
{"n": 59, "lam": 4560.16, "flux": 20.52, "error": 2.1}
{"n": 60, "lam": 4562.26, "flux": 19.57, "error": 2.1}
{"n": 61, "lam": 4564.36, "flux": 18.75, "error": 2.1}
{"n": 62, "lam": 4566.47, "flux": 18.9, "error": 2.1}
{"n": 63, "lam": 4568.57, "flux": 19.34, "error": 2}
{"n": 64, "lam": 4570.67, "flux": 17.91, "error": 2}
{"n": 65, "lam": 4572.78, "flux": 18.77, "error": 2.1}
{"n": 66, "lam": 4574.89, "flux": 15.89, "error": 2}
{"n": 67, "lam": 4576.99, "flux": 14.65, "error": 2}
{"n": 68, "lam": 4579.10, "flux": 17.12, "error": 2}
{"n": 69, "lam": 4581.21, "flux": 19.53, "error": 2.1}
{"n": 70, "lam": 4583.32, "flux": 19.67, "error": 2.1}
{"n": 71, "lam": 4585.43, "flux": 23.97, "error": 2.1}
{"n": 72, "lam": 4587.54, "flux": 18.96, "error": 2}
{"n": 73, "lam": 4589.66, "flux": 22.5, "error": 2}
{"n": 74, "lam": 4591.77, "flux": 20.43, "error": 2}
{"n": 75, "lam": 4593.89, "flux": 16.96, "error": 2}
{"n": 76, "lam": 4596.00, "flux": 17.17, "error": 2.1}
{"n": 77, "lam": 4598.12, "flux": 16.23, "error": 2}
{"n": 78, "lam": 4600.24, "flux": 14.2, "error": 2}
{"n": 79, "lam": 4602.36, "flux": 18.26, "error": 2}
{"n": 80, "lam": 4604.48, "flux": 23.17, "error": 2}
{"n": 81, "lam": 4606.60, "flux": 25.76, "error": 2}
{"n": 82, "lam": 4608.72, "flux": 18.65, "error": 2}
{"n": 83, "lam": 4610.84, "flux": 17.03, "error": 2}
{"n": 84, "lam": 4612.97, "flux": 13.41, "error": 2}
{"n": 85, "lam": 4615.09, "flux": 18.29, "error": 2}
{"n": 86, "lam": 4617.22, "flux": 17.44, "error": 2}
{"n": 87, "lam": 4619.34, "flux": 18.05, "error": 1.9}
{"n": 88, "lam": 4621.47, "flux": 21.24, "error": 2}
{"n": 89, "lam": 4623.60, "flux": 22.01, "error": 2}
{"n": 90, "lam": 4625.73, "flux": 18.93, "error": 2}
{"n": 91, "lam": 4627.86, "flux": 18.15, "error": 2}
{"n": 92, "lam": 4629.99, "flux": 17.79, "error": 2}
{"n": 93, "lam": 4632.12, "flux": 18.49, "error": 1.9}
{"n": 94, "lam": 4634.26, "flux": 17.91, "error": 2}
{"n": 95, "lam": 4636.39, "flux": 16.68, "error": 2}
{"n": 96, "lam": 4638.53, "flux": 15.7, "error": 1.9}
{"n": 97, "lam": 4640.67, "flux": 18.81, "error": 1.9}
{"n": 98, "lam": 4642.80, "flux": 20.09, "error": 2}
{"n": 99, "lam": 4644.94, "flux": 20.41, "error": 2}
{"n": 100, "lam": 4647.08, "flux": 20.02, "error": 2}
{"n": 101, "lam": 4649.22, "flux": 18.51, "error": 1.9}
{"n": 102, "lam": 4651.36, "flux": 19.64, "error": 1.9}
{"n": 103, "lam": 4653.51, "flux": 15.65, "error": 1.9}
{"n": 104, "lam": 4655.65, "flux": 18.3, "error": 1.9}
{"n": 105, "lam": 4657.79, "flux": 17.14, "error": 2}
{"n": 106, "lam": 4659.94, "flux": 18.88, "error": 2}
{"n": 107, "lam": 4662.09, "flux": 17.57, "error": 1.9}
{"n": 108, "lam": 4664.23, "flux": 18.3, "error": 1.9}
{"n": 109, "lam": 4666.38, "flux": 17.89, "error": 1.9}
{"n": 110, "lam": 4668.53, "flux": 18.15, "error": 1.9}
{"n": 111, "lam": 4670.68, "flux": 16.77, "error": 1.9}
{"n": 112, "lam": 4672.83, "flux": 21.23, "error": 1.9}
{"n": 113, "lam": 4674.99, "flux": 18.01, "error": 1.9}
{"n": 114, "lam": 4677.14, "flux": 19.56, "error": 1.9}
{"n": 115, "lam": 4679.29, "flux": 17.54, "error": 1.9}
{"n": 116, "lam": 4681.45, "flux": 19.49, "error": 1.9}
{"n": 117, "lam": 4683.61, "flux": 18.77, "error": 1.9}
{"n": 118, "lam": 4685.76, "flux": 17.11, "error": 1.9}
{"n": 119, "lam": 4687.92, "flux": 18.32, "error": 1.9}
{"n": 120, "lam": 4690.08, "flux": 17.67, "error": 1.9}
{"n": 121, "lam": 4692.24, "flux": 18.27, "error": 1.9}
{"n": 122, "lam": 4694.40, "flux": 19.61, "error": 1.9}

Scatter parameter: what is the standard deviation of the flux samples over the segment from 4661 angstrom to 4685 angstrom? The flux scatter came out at 1.2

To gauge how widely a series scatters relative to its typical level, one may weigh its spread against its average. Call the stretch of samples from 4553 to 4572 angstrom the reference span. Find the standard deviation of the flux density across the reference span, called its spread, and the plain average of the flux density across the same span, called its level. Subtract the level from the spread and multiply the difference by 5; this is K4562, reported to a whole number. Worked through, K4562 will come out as -91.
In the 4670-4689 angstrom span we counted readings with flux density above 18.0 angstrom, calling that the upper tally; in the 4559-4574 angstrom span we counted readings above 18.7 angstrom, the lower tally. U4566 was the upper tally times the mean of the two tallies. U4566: 36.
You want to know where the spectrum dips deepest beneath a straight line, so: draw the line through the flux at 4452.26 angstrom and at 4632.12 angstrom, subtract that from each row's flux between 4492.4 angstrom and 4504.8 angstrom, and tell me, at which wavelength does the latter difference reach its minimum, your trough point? 4503.81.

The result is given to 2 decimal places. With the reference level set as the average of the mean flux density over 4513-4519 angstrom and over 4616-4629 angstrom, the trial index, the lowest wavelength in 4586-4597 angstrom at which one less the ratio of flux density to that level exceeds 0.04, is 4593.89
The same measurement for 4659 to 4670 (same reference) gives 4662.09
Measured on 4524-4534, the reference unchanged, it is 4524.60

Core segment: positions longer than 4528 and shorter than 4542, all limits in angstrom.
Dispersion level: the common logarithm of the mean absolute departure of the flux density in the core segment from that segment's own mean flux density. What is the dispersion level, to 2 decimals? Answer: 0.12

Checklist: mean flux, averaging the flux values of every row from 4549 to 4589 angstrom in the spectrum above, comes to 19.1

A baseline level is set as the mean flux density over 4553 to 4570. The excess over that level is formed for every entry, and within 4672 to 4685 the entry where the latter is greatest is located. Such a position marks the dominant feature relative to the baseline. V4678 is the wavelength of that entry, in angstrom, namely 4672.83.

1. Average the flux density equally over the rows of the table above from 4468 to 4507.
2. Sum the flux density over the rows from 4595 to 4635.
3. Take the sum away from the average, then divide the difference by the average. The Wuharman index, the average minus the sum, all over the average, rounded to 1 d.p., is -17.9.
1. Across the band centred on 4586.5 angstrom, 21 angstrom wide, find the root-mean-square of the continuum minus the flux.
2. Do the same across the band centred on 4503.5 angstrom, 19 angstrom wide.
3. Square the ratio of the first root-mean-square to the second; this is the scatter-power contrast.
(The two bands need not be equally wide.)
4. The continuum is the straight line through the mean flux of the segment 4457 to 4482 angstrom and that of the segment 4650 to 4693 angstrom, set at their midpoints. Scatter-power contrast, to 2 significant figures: 1.6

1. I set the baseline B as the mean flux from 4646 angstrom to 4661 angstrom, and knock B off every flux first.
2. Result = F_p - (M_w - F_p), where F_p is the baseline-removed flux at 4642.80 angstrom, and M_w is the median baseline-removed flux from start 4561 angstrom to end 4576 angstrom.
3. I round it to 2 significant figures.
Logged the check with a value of 3.1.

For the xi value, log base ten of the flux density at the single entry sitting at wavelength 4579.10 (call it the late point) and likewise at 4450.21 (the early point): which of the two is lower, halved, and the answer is 0.590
